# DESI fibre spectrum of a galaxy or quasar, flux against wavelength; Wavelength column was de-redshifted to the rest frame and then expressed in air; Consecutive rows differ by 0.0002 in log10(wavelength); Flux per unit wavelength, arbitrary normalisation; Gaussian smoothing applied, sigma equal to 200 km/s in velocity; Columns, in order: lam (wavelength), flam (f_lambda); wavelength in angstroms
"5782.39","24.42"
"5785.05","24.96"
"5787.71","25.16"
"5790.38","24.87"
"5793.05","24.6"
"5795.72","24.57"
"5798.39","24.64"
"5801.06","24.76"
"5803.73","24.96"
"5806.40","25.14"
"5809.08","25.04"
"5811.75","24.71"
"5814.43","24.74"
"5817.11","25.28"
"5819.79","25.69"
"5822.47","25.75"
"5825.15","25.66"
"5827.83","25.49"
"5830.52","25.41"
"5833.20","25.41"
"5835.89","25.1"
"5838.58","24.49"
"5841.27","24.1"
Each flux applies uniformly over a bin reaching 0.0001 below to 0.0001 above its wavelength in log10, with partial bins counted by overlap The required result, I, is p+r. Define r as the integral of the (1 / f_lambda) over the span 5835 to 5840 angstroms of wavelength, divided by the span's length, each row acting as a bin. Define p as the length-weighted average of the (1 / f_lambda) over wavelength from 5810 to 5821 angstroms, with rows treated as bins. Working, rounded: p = 0.0399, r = 0.0404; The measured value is 0.0802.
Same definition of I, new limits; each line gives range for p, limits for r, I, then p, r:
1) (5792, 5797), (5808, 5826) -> 0.0803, 0.0407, 0.0396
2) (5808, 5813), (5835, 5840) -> 0.0806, 0.0403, 0.0404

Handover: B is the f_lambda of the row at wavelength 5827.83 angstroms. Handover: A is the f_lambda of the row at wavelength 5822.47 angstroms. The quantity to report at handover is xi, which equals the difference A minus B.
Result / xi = 0.3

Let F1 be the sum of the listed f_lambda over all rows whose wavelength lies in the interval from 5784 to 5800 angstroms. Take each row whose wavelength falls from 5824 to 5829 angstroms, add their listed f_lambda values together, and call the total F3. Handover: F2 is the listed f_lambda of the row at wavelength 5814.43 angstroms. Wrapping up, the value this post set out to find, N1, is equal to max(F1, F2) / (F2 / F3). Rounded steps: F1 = 149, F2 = 24.74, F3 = 51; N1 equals 308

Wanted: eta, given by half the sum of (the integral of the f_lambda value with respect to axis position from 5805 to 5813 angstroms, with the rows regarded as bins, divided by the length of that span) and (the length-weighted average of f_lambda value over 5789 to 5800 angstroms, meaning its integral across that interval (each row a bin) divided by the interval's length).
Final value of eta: 24.8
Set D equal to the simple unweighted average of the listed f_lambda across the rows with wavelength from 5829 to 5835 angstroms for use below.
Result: 25.4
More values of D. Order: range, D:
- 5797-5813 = 24.9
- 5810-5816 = 24.7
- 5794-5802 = 24.7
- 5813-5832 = 25.4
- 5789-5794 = 24.7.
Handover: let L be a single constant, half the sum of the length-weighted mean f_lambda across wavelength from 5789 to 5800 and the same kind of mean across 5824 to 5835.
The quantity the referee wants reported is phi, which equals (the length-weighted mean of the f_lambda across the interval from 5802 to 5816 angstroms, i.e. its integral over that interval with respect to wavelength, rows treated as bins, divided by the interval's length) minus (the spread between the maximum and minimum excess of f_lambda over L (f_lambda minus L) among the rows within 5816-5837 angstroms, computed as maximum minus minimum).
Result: 24.3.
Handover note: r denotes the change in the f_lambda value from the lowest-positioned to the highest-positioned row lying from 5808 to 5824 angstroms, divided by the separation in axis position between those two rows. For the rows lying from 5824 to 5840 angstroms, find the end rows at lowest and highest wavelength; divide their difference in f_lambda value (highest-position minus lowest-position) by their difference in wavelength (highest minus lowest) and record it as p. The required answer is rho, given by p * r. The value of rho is -0.0046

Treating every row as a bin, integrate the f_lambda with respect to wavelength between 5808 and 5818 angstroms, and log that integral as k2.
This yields 249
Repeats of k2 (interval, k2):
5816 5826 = 256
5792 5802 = 246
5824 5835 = 280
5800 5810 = 250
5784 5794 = 249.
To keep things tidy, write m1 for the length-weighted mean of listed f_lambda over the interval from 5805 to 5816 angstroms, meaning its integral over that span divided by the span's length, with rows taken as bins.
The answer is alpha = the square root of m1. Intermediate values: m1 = 24.9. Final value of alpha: 4.991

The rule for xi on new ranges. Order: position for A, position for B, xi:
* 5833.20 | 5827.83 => -0.1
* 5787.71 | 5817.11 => -0.1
